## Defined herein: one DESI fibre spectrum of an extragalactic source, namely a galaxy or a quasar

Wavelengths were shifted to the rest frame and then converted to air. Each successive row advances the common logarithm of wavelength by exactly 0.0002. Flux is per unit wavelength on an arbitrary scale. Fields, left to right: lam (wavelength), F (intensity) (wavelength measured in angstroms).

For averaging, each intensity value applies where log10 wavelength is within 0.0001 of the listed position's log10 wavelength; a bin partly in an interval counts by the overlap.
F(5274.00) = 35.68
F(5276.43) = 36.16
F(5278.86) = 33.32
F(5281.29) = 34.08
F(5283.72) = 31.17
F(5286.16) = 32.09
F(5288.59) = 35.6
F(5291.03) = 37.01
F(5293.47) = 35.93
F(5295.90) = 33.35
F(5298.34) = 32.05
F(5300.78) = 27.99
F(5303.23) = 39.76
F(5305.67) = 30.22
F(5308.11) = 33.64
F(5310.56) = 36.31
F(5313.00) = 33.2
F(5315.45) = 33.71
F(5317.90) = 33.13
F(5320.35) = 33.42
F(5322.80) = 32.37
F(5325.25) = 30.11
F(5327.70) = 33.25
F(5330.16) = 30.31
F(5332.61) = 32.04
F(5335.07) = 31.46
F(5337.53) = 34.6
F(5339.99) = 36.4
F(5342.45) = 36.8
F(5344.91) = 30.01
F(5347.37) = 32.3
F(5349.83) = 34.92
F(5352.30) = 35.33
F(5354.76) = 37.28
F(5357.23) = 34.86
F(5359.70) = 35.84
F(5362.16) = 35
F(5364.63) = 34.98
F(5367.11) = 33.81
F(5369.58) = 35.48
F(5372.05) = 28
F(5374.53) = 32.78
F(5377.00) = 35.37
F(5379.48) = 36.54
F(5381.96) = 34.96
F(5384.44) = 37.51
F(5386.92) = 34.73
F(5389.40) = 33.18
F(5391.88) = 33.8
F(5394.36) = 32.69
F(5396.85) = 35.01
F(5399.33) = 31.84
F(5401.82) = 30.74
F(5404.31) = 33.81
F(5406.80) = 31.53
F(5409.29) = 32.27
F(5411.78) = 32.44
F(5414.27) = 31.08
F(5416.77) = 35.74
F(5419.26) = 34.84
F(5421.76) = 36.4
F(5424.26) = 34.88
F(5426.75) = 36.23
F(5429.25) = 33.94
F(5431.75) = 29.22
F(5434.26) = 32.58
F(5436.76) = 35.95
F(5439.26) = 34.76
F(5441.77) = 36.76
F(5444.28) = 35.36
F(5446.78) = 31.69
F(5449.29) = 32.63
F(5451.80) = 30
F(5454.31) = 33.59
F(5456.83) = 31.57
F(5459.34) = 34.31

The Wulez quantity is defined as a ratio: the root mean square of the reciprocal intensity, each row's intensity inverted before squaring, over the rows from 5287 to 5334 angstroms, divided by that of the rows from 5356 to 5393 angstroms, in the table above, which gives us 1.04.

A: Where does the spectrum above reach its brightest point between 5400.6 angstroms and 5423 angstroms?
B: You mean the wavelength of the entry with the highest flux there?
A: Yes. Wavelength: 5421.76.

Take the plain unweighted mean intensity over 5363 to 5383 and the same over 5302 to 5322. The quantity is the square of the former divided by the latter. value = 33.8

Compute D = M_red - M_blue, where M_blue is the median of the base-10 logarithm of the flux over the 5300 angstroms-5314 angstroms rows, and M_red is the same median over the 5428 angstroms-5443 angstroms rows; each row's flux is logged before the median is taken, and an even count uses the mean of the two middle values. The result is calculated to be 0.012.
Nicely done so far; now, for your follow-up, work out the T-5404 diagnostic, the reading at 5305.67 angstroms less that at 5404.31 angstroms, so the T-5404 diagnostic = -3.6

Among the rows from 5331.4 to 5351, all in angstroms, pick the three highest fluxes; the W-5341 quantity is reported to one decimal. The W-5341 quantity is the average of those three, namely 36.0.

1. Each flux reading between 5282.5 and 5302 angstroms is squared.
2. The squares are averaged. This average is 1107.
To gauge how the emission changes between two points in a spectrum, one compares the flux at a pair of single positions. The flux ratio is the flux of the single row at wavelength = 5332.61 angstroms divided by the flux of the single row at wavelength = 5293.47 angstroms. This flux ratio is 0.89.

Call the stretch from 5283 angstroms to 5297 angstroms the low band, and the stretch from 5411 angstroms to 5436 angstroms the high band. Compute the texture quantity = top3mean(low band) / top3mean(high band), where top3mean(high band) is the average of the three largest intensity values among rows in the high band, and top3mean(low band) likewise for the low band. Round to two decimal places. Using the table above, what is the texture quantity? 1.00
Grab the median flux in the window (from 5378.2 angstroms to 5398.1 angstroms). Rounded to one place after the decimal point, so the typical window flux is 34.8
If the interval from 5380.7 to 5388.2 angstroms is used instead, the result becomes 35.0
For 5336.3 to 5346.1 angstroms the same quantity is 35.5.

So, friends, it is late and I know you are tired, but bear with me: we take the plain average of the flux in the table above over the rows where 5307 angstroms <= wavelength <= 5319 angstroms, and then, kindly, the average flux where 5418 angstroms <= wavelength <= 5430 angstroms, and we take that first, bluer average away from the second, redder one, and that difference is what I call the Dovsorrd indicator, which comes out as 1.3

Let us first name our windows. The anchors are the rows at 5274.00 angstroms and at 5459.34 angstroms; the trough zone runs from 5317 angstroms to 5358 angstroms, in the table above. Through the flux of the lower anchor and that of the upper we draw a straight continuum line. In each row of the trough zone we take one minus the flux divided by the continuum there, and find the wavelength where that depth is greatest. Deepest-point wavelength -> 5325.25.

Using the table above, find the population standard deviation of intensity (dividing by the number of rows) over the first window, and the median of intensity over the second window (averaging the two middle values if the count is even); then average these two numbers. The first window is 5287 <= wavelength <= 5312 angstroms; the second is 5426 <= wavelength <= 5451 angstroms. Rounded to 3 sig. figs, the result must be 18.8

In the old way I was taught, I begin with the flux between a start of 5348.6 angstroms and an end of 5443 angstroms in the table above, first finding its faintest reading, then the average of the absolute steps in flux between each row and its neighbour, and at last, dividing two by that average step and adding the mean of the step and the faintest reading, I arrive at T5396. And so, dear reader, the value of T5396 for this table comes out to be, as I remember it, 16.0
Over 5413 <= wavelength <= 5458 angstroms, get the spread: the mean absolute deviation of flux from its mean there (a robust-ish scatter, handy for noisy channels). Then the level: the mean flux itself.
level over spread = 17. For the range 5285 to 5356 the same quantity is 16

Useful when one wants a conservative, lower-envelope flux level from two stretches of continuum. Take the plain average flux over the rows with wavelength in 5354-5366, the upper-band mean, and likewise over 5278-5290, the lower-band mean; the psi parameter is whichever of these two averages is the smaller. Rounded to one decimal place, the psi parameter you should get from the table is 33.3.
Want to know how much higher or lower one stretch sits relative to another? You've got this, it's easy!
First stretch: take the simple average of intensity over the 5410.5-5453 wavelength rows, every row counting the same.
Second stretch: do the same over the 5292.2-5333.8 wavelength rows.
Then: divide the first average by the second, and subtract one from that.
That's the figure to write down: 0.024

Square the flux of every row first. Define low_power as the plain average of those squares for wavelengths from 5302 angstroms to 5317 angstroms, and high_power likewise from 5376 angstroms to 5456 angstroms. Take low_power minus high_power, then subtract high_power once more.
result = -1098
